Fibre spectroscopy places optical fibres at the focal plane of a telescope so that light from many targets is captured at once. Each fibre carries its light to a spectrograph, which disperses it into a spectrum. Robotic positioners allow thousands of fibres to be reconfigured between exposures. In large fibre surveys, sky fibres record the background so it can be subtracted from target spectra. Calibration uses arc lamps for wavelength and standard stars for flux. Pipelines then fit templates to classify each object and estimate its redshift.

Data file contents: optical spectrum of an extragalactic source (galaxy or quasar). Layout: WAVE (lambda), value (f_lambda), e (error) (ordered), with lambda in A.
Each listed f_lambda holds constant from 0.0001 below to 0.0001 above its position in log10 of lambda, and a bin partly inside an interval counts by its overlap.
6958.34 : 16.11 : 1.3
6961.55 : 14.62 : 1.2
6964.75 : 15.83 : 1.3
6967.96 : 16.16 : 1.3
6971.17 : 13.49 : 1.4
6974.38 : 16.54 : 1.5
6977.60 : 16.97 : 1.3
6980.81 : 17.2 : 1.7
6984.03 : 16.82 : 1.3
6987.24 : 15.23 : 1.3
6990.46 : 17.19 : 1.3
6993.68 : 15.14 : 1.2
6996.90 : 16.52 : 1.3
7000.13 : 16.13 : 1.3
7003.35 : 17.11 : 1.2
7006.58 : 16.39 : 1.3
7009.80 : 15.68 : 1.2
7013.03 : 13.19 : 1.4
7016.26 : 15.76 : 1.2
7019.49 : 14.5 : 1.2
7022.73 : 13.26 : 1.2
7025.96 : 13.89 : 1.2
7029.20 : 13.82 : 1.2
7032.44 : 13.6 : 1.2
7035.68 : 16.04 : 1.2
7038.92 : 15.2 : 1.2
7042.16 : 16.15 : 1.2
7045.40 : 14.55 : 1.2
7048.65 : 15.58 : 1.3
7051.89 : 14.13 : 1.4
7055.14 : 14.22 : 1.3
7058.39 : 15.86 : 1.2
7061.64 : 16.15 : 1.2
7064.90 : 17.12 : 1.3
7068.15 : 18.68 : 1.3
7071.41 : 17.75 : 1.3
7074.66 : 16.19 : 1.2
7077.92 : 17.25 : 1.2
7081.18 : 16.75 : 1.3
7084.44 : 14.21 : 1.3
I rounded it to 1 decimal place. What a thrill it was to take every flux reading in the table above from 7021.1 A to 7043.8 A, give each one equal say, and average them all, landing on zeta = 14.6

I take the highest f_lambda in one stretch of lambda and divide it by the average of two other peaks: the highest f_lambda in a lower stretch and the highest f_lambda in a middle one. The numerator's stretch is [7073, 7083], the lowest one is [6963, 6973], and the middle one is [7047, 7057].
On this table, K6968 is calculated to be 1.09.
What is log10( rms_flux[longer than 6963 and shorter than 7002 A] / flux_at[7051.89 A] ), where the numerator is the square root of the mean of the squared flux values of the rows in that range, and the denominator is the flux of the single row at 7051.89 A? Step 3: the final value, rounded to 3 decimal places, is 0.058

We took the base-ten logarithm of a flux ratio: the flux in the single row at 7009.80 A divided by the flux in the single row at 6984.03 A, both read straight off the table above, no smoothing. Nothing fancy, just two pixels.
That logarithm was -0.030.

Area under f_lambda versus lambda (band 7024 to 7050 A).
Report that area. 385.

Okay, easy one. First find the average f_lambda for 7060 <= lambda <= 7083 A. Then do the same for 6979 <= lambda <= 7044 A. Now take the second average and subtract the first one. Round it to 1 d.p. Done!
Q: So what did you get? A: -1.7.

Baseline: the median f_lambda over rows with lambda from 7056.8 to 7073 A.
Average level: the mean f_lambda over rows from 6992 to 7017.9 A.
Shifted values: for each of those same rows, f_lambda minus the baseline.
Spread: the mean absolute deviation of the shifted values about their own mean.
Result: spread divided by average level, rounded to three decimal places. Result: 0.051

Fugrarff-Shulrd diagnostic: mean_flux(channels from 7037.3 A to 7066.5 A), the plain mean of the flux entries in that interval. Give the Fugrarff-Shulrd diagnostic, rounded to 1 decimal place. 15.4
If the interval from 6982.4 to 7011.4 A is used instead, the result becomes 16.2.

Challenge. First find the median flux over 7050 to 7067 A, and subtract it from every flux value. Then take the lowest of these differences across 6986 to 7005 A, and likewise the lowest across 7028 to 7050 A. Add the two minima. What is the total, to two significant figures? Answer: -3.0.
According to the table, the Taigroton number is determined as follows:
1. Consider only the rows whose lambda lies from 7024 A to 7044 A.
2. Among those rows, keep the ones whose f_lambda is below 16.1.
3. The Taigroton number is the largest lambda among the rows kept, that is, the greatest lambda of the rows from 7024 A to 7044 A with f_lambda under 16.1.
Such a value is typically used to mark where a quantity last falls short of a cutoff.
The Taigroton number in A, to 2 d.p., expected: 7038.92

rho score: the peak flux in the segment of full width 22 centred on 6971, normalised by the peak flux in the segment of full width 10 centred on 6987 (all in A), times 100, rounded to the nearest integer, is 100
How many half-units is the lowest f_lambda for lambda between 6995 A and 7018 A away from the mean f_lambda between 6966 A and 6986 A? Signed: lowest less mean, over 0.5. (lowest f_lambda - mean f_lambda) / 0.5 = -6.0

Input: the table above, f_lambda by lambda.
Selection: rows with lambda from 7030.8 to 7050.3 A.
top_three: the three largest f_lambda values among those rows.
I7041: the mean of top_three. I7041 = 15.9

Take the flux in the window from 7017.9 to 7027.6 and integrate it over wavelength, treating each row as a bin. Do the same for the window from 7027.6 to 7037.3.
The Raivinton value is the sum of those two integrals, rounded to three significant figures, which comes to 275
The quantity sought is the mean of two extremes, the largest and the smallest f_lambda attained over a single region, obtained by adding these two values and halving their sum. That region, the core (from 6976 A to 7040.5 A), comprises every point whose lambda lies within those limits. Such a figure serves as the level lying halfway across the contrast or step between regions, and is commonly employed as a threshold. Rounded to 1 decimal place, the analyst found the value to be 15.2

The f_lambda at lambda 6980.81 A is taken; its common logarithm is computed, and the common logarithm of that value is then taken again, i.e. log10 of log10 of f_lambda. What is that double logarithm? 0.092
